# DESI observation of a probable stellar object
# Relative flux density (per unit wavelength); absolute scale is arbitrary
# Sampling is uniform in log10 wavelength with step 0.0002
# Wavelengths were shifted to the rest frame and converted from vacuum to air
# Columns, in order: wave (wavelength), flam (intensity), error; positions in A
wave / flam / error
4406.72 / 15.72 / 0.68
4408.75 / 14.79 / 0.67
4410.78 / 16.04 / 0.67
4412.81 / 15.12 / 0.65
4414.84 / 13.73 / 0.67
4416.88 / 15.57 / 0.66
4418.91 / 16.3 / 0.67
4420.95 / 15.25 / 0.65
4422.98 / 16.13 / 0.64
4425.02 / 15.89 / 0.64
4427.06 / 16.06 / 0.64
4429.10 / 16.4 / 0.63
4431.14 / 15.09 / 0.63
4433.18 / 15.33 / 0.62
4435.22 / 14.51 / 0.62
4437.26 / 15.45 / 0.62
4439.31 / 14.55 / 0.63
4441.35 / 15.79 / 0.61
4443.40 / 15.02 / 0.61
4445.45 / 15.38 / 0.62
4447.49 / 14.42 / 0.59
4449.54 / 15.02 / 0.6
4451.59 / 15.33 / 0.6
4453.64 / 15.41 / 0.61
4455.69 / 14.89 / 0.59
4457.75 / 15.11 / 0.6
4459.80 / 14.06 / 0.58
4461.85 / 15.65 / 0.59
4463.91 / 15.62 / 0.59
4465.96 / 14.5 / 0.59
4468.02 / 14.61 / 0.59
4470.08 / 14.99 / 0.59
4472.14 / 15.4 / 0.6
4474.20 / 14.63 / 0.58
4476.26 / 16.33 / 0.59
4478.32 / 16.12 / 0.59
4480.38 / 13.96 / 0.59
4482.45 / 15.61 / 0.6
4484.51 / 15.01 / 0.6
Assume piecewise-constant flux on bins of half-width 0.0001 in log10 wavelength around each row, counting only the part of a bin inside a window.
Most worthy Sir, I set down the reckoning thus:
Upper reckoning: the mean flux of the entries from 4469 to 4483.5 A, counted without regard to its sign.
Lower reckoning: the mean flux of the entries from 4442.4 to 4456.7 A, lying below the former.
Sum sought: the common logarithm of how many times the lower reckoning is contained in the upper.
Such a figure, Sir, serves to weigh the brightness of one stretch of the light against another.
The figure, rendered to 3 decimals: 0.006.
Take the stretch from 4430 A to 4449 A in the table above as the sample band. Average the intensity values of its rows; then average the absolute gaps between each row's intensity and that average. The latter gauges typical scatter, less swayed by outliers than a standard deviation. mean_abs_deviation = 0.39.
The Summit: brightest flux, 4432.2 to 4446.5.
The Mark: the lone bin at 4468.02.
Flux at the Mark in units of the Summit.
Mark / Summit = 0.93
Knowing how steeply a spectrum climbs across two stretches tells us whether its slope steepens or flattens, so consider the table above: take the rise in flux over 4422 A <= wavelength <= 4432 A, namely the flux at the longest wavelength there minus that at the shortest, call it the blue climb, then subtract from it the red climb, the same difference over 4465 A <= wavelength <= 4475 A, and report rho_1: -1.2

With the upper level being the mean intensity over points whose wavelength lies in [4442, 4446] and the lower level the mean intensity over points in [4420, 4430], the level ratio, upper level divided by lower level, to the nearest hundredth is 0.95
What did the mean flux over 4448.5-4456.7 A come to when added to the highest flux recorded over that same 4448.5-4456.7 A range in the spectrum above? 30.6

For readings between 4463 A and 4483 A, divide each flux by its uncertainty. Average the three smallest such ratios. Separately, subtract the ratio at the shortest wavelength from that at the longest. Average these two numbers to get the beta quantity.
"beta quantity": 11.9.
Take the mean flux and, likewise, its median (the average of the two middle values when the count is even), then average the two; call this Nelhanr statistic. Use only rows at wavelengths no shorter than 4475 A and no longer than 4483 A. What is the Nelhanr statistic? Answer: 15.7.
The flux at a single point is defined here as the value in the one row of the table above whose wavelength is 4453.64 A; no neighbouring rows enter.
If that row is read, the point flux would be 15.41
